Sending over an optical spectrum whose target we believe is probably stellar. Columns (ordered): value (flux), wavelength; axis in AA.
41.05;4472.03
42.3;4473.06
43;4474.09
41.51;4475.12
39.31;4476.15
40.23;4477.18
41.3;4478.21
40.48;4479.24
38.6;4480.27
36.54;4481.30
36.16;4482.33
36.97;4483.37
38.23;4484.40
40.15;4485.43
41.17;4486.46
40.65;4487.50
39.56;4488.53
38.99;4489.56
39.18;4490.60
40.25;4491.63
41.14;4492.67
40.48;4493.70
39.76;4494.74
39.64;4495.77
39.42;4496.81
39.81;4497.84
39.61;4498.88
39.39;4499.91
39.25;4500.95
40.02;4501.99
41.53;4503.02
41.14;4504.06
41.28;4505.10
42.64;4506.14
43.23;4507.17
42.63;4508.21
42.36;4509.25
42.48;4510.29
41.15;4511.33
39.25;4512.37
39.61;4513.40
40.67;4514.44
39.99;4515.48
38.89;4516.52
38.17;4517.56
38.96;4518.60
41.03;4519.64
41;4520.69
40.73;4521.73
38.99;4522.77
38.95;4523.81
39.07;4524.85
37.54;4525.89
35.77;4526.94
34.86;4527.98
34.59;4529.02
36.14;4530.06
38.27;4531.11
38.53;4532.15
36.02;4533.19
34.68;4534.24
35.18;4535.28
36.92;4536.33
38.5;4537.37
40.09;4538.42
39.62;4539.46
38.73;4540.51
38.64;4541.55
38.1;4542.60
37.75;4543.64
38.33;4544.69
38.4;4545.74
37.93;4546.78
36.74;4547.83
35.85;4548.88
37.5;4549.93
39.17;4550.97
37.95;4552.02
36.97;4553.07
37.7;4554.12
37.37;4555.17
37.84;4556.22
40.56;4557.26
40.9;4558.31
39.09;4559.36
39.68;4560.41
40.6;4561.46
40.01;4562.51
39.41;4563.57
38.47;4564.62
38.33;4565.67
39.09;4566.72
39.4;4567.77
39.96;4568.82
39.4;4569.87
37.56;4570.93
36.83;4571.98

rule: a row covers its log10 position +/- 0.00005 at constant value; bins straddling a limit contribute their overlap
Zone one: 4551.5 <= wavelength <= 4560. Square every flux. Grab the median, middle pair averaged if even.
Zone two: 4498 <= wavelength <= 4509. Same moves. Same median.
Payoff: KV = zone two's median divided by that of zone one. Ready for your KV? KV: 1.18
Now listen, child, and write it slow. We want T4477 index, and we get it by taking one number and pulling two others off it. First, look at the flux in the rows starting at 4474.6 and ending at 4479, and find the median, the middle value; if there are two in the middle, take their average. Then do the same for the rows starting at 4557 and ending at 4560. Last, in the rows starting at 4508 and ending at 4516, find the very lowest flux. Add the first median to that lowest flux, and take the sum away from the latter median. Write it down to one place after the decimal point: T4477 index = -39.5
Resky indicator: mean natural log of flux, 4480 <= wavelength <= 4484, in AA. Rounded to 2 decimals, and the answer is 3.61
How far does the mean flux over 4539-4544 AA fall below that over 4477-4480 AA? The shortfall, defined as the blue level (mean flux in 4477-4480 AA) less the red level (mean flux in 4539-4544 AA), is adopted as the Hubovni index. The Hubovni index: 2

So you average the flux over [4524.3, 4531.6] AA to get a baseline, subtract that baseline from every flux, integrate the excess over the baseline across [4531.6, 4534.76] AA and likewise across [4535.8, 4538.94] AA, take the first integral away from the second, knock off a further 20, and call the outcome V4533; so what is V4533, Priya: -13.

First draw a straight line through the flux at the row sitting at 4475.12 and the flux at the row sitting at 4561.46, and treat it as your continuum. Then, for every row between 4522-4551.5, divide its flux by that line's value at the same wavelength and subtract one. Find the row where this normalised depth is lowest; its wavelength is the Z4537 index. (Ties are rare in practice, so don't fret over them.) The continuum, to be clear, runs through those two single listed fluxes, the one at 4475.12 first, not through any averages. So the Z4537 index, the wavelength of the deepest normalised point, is 4529.02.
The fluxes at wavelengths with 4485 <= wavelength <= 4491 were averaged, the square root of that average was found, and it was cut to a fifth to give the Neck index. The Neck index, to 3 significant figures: 1.26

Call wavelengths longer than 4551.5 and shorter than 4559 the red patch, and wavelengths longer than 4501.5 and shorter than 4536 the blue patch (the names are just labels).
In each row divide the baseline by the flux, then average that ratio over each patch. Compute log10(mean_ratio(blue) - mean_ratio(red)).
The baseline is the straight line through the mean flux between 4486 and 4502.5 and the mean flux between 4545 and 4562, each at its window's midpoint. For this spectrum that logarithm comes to -2.22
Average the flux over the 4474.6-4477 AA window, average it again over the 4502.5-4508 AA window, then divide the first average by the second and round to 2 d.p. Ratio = 0.96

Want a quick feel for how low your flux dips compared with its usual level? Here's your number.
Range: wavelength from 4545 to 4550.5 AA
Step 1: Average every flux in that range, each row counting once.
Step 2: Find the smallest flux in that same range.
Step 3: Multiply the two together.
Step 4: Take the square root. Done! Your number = 36.6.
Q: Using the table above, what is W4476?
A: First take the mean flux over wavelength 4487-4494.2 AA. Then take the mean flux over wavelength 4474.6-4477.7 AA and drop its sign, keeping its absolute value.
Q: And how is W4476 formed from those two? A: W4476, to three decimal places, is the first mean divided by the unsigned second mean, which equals 0.992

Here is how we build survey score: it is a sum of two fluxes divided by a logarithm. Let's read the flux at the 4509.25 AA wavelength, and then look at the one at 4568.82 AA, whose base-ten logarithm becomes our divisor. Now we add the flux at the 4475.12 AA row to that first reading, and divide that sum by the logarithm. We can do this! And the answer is 52.4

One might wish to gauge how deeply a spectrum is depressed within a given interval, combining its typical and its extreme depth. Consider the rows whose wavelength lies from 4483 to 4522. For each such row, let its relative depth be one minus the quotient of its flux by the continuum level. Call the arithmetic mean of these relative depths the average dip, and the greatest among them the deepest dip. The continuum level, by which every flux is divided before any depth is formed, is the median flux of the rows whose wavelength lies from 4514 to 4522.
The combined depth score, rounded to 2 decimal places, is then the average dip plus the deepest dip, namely 0.08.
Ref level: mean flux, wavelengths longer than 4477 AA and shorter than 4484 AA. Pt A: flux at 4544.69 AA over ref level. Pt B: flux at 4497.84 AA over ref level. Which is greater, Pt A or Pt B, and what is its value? 1.03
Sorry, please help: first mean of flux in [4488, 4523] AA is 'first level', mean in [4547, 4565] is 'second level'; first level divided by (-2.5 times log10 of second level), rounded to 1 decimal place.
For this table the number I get -10.2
